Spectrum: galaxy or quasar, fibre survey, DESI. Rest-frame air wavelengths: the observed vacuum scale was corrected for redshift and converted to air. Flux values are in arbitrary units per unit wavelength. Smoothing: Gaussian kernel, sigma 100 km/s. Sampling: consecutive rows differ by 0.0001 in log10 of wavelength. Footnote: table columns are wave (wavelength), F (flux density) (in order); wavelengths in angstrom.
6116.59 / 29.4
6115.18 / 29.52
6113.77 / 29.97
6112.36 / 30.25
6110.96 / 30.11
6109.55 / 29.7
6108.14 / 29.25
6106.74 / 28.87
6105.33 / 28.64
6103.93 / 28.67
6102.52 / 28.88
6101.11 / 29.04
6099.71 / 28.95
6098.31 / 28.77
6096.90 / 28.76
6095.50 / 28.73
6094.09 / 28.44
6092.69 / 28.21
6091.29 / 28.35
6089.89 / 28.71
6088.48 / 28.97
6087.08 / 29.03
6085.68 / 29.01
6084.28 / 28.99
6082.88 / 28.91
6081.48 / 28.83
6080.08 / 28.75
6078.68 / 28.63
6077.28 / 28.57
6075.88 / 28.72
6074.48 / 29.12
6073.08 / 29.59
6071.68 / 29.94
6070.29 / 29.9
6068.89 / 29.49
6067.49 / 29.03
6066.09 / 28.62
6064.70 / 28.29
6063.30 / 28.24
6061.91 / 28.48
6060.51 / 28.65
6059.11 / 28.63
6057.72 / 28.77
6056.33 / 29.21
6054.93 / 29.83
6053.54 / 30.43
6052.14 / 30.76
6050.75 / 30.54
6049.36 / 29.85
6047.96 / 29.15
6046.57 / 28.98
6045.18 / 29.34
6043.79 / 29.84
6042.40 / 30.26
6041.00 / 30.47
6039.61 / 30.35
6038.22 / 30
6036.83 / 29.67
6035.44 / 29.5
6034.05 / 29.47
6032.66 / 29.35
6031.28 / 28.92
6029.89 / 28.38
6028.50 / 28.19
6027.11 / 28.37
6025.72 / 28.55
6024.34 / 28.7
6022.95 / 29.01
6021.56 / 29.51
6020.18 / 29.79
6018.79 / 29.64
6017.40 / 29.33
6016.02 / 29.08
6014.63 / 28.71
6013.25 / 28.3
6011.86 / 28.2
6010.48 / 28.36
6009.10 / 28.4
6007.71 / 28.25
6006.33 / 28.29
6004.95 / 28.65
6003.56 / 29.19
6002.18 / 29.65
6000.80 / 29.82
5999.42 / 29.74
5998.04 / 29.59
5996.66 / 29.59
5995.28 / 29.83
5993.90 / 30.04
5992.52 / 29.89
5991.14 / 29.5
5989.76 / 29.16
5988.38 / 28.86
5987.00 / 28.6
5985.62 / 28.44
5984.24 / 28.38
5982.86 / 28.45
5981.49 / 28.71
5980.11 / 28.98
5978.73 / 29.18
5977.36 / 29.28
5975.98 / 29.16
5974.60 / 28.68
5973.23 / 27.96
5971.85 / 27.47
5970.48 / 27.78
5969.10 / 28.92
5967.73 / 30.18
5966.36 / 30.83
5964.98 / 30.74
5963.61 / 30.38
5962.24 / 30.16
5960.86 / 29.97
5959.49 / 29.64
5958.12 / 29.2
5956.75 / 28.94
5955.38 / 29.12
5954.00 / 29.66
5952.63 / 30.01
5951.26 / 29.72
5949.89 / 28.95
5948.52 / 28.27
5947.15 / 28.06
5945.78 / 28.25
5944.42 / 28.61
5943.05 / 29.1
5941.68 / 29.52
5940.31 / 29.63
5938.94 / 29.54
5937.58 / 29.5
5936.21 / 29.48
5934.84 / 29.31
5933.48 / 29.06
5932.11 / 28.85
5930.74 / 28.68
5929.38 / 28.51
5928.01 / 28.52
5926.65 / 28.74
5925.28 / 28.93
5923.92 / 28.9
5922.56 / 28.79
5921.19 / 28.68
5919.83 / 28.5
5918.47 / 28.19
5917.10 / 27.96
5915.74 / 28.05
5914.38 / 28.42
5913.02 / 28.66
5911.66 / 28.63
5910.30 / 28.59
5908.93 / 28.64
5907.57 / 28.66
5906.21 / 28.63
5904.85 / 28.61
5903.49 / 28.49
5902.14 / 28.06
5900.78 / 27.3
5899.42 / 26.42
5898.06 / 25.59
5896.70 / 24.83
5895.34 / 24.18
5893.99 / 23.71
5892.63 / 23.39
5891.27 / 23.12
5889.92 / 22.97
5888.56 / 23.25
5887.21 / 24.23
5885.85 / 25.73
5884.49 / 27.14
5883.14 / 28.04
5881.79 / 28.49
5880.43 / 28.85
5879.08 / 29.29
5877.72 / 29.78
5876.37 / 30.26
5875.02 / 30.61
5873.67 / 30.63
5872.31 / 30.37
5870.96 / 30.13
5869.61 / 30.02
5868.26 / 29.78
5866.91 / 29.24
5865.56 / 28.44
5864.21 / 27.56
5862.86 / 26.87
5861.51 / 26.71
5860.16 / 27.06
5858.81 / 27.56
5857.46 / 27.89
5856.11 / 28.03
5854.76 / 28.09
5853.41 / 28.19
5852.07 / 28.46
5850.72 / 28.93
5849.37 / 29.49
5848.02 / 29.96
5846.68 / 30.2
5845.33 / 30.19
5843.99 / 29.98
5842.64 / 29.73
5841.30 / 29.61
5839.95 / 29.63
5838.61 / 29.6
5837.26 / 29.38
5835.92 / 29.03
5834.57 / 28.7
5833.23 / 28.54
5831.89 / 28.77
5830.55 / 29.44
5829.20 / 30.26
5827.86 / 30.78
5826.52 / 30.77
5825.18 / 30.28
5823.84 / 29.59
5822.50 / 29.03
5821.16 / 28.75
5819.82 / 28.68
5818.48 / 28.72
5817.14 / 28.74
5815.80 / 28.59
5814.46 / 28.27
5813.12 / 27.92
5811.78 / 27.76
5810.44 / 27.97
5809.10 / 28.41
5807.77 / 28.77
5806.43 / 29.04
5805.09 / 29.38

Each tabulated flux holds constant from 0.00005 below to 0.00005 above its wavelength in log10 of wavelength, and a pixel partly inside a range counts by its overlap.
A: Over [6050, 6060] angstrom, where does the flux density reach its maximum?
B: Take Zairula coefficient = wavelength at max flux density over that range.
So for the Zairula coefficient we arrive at 6052.14 angstrom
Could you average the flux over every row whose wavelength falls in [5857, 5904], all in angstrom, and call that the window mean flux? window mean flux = 27.3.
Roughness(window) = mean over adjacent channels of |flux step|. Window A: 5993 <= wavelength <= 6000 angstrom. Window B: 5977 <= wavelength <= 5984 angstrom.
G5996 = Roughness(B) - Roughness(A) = 0.06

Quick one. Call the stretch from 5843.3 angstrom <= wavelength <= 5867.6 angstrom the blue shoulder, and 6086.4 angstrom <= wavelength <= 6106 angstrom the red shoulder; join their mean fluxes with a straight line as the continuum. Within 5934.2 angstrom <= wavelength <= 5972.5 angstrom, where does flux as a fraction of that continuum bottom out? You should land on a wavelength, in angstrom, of 5971.85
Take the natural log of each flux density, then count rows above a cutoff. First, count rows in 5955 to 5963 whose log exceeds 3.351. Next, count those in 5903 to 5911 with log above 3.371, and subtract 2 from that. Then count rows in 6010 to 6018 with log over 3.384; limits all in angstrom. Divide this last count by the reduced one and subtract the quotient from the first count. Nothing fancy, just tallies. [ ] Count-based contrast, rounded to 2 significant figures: 6.0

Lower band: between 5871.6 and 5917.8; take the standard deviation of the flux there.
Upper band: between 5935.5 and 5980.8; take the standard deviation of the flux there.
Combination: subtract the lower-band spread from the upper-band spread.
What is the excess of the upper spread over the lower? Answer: -1.5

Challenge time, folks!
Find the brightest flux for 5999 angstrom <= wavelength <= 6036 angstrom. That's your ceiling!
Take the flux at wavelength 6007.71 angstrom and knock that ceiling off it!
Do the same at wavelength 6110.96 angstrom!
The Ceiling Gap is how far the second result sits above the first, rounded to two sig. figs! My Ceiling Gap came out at 1.9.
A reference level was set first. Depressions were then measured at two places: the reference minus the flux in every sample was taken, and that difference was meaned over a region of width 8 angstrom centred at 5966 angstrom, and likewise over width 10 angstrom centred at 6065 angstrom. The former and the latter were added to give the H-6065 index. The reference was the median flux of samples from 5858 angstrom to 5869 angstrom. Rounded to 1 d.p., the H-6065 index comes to -3.8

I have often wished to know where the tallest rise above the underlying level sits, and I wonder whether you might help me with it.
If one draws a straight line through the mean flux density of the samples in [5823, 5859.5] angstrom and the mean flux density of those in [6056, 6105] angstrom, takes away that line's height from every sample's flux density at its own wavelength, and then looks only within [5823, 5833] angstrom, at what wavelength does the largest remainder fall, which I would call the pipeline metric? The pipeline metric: 5827.86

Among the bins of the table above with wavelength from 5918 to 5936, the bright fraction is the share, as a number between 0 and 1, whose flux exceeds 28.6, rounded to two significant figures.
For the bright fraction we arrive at 0.69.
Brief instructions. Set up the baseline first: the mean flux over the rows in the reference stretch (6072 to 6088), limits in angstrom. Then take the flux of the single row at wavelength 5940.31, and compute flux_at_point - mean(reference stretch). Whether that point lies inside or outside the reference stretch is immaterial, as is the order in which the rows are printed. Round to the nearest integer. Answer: 1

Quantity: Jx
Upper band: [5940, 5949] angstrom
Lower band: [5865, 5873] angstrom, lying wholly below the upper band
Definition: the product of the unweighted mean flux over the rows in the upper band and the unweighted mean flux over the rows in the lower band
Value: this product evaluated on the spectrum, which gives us 854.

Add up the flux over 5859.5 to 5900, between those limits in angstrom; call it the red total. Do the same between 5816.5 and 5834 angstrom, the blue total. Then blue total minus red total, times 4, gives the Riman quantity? -1737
